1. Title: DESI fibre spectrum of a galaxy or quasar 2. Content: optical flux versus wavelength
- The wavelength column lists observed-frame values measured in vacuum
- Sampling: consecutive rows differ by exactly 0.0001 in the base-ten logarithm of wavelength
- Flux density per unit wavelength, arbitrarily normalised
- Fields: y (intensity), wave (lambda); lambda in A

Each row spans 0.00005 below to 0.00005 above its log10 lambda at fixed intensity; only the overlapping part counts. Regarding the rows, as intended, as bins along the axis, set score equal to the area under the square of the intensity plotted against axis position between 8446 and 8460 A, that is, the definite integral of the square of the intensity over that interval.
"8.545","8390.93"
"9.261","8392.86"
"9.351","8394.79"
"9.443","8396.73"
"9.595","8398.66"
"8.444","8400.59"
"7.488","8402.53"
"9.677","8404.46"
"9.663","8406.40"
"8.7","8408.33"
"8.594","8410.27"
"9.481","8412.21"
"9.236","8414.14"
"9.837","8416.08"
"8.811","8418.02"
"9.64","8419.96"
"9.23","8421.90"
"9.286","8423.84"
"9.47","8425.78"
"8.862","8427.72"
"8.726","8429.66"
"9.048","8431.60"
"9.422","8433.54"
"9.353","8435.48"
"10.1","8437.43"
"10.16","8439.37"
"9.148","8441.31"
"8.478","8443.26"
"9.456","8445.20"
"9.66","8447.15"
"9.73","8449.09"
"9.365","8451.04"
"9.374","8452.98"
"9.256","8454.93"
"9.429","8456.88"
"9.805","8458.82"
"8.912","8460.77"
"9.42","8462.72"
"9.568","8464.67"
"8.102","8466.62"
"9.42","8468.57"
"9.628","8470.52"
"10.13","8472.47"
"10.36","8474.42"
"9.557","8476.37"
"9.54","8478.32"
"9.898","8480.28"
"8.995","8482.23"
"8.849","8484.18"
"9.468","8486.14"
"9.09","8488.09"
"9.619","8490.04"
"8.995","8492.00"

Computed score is 1266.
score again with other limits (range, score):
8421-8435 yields 1175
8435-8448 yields 1172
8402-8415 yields 1066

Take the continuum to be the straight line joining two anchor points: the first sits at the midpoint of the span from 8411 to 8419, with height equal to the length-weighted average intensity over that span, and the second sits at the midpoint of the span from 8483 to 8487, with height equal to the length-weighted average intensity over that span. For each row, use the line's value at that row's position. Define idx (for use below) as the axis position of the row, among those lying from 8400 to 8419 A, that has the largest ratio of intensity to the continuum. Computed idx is 8416.08 A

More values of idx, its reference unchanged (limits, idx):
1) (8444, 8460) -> 8458.82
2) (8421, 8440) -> 8439.37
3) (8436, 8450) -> 8439.37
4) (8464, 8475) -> 8474.42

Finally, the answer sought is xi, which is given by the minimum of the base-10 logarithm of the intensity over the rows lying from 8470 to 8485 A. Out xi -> 0.95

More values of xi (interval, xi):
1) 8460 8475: 0.91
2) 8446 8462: 0.95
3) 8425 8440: 0.94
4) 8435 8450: 0.93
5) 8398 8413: 0.87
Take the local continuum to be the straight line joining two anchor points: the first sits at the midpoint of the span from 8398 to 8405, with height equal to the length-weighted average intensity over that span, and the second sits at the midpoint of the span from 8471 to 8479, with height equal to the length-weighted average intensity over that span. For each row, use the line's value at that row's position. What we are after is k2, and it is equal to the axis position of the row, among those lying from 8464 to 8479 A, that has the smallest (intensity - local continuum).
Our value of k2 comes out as 8466.62 A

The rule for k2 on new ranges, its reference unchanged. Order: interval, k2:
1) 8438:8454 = 8443.26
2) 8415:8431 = 8429.66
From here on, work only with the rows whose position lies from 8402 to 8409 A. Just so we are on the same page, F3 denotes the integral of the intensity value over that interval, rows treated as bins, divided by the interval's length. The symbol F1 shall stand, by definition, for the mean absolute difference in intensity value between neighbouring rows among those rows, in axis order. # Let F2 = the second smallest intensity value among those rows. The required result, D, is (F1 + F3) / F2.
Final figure 1.15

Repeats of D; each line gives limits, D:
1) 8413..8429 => 1.11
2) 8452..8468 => 1.10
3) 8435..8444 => 1.10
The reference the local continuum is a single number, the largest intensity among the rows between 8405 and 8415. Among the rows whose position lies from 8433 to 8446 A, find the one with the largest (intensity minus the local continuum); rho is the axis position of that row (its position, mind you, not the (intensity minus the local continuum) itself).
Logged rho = 8439.37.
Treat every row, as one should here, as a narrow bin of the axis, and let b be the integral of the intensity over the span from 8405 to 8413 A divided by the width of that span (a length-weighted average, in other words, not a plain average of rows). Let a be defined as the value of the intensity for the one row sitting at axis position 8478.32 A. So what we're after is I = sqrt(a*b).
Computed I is 9.33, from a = 9.54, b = 9.13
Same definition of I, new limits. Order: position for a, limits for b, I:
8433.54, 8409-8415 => 9.25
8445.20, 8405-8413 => 9.29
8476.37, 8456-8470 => 9.40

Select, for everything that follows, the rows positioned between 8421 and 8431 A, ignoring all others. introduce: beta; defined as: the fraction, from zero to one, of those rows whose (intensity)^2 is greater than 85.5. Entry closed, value 0.40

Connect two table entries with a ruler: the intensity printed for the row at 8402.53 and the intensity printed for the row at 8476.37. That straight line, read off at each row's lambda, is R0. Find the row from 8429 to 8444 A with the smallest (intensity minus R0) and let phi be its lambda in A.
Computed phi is 8443.26 A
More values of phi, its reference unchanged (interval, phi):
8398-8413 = 8402.53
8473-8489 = 8484.18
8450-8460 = 8454.93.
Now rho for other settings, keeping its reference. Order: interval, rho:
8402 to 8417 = 8416.08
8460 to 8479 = 8474.42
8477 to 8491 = 8480.28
